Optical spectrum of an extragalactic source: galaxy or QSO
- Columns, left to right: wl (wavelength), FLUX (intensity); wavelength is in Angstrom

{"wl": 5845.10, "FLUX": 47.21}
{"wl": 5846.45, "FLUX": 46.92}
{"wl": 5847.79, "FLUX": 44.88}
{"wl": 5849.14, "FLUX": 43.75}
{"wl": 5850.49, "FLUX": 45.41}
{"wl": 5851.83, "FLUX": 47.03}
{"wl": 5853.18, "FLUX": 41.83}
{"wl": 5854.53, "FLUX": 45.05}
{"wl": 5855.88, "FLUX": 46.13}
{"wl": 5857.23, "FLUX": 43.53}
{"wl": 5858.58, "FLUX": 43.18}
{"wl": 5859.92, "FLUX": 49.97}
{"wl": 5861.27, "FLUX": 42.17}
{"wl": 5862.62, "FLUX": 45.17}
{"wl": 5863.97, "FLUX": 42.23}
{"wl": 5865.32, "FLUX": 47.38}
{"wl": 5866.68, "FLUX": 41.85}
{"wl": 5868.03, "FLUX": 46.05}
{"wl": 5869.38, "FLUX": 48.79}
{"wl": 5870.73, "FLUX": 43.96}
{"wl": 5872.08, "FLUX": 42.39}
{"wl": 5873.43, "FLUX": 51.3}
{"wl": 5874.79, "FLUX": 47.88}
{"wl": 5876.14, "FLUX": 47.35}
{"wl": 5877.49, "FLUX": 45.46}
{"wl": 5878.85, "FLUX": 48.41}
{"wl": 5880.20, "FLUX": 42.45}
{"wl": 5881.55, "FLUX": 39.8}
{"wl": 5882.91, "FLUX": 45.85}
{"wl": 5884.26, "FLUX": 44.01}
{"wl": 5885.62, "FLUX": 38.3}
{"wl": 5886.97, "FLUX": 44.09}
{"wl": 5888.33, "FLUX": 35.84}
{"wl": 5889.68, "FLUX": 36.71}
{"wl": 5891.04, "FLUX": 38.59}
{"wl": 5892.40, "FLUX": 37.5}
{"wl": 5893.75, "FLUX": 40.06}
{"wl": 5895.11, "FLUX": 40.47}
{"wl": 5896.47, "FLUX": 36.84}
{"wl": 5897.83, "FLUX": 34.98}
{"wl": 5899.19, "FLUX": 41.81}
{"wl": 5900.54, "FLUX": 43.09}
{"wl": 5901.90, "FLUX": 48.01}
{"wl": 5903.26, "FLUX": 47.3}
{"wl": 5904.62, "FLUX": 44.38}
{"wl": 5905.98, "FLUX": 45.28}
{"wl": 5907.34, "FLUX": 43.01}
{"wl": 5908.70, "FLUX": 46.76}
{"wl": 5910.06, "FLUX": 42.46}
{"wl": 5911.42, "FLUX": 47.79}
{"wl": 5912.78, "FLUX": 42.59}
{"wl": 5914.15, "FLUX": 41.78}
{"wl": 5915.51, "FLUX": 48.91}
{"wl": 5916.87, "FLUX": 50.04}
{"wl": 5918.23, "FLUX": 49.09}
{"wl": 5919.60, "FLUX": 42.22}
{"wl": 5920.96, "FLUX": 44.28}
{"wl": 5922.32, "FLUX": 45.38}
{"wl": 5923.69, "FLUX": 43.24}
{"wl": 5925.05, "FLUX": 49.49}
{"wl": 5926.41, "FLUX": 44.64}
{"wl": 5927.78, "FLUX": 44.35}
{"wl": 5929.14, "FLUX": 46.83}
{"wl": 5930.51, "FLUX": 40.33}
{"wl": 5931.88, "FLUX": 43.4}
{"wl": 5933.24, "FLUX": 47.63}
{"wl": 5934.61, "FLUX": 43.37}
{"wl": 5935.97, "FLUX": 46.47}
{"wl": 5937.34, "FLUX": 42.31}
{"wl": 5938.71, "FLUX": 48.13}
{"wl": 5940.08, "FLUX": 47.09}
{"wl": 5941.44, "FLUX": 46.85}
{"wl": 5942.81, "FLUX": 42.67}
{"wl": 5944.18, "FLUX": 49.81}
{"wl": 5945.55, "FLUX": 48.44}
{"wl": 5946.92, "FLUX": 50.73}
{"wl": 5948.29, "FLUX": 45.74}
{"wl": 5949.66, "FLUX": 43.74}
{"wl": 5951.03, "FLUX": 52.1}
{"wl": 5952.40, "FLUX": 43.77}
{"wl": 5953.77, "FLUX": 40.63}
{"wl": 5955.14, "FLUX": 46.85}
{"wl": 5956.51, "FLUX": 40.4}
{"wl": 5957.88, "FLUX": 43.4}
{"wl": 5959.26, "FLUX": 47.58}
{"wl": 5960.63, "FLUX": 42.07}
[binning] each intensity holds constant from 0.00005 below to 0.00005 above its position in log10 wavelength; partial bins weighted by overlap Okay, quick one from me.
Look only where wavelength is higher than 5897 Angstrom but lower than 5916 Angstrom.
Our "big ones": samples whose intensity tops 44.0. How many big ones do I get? 7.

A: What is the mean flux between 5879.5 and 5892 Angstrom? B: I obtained 40.6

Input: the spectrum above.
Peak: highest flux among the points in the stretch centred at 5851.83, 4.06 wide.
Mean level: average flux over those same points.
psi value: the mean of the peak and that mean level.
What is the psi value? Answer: 45.9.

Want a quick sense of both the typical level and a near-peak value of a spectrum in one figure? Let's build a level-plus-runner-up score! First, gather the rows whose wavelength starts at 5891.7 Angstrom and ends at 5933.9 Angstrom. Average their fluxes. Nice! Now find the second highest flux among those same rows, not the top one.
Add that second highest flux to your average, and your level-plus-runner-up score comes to 93.5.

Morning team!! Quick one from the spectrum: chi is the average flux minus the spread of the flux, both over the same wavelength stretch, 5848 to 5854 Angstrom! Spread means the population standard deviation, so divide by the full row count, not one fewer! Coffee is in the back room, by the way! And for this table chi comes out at 42.6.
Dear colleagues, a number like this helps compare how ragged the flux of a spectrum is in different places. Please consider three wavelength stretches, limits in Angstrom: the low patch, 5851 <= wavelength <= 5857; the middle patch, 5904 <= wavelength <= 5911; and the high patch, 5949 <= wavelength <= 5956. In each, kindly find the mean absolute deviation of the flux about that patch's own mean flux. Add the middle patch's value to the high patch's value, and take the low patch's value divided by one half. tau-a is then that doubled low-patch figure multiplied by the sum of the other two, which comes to 15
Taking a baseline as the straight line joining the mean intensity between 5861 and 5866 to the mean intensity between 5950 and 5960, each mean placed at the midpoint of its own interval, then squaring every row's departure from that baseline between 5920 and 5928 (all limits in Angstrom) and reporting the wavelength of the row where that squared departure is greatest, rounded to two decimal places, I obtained 5925.05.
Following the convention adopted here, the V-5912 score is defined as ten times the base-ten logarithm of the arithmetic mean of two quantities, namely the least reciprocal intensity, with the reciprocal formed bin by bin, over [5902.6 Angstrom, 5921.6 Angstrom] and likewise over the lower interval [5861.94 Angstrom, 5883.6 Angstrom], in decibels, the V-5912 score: -17.0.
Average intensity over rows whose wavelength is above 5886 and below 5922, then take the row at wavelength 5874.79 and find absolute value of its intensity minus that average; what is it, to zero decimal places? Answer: 5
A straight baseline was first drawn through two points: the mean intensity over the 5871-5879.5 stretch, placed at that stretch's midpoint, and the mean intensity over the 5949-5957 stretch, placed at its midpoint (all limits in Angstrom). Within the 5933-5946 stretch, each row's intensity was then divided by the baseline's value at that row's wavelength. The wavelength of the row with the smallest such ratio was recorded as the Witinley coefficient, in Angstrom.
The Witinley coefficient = 5937.34 Angstrom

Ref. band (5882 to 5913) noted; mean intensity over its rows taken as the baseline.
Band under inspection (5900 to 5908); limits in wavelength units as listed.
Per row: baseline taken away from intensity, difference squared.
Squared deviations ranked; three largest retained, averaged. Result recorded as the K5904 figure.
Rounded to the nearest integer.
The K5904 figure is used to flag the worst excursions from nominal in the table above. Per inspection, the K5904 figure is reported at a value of 25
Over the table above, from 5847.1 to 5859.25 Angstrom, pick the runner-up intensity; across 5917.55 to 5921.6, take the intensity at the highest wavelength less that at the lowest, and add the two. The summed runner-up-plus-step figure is 41.3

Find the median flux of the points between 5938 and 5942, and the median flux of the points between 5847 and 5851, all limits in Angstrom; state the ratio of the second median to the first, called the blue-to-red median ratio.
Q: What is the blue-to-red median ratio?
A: 0.95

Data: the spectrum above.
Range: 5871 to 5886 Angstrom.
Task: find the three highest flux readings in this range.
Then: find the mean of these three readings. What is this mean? 49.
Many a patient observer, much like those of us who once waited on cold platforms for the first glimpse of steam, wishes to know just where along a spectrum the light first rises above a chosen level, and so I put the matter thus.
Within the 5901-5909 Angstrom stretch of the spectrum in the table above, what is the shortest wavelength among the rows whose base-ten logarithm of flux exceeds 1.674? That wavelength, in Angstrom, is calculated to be 5901.90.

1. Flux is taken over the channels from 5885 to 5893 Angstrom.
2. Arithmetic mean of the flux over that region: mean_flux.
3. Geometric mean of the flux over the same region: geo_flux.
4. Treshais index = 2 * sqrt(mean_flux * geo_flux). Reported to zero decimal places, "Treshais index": 77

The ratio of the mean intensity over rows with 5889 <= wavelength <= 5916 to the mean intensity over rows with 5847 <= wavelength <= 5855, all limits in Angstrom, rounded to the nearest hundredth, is 0.95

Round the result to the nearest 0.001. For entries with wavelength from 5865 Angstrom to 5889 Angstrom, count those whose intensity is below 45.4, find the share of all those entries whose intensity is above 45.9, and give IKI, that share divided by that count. 0.043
